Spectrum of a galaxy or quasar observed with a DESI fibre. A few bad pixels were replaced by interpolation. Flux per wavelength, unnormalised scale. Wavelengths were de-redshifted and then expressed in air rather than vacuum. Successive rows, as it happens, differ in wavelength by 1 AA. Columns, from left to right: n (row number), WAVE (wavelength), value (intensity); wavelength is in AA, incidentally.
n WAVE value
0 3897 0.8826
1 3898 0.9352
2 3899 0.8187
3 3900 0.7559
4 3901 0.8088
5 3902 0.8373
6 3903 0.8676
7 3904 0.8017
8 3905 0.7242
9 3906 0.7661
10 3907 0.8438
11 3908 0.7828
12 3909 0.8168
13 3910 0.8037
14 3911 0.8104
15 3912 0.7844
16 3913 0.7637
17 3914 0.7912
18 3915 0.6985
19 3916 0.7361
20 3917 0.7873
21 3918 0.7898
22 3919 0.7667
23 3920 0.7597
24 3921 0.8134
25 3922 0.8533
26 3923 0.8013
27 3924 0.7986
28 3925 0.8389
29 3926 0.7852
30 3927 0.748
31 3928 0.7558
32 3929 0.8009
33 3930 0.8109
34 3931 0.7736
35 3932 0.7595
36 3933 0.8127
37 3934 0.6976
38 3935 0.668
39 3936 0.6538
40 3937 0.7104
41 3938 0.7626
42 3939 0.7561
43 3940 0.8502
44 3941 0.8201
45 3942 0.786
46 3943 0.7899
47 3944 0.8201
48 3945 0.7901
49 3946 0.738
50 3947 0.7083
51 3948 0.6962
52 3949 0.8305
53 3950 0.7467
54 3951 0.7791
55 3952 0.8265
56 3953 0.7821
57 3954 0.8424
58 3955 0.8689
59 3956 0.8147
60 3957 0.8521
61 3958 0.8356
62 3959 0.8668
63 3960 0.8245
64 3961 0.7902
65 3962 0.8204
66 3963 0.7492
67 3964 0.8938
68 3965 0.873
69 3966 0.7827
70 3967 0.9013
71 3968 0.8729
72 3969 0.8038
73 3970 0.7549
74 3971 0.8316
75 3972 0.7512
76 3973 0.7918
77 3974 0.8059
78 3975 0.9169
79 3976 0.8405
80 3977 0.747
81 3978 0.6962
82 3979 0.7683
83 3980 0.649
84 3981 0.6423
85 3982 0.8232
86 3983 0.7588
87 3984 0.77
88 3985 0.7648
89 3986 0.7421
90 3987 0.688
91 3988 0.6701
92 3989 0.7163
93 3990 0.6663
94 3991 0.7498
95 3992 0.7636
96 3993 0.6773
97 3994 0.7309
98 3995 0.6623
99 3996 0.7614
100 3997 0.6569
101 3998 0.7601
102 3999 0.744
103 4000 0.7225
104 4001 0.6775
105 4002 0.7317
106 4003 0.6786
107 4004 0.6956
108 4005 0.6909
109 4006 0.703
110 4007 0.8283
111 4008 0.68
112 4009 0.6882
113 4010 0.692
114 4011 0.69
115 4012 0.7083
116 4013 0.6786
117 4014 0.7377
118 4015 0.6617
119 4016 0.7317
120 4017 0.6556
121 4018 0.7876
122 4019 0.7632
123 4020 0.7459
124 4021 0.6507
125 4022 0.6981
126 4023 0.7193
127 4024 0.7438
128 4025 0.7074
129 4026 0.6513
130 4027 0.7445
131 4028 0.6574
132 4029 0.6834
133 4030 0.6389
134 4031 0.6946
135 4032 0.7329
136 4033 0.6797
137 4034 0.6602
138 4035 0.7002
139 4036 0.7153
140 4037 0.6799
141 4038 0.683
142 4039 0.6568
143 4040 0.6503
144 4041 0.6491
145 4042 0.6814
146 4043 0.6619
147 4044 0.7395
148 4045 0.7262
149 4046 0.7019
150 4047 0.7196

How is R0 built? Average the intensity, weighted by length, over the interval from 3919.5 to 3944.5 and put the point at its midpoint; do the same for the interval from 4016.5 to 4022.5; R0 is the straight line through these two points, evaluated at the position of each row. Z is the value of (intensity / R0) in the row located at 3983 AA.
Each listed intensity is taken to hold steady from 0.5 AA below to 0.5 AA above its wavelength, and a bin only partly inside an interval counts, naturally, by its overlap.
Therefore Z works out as 1.02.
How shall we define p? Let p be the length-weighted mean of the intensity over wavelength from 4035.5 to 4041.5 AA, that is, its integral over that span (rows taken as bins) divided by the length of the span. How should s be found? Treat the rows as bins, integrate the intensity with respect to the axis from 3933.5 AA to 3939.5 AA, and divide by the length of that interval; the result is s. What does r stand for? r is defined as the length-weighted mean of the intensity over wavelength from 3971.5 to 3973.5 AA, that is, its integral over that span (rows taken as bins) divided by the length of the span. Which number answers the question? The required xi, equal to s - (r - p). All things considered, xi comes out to 0.61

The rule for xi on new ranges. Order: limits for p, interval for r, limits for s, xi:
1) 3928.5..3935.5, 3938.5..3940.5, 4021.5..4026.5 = 0.66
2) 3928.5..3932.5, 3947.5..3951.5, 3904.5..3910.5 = 0.81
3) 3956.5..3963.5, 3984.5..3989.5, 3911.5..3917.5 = 0.86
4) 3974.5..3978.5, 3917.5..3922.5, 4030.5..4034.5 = 0.70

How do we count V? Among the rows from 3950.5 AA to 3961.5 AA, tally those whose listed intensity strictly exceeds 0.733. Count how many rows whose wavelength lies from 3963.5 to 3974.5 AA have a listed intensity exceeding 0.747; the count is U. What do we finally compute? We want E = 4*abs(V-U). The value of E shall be 0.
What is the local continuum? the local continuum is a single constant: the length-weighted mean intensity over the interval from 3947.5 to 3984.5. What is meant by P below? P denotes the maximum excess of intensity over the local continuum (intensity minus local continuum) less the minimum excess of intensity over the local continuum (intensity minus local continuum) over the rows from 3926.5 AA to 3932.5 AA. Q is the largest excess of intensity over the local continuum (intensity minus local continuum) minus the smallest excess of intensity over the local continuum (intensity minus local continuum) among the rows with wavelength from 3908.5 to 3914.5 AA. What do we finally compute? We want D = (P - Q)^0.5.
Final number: 0.10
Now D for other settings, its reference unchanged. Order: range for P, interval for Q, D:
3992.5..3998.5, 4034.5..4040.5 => 0.20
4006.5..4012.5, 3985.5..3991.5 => 0.25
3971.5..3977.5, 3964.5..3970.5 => 0.15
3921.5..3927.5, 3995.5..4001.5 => 0.03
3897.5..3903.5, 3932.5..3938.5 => 0.14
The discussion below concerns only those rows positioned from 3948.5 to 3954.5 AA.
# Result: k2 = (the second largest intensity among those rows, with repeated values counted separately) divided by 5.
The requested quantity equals 0.166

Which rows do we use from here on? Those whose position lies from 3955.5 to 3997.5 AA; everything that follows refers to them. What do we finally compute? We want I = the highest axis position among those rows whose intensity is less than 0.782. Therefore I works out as 3997 AA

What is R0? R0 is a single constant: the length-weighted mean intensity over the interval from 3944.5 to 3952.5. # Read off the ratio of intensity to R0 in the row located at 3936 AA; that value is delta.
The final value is 0.86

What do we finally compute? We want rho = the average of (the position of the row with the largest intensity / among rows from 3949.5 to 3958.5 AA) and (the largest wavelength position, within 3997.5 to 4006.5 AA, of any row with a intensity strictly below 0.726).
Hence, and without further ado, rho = 3980.5 AA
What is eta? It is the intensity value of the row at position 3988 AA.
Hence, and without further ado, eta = 0.6701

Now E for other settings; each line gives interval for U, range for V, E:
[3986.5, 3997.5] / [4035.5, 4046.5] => 8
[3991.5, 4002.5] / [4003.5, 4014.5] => 4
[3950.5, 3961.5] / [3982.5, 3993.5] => 20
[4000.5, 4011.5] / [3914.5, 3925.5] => 36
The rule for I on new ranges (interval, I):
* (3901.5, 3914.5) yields 3913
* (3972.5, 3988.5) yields 3988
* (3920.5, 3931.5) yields 3931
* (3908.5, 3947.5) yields 3947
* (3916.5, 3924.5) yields 3920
